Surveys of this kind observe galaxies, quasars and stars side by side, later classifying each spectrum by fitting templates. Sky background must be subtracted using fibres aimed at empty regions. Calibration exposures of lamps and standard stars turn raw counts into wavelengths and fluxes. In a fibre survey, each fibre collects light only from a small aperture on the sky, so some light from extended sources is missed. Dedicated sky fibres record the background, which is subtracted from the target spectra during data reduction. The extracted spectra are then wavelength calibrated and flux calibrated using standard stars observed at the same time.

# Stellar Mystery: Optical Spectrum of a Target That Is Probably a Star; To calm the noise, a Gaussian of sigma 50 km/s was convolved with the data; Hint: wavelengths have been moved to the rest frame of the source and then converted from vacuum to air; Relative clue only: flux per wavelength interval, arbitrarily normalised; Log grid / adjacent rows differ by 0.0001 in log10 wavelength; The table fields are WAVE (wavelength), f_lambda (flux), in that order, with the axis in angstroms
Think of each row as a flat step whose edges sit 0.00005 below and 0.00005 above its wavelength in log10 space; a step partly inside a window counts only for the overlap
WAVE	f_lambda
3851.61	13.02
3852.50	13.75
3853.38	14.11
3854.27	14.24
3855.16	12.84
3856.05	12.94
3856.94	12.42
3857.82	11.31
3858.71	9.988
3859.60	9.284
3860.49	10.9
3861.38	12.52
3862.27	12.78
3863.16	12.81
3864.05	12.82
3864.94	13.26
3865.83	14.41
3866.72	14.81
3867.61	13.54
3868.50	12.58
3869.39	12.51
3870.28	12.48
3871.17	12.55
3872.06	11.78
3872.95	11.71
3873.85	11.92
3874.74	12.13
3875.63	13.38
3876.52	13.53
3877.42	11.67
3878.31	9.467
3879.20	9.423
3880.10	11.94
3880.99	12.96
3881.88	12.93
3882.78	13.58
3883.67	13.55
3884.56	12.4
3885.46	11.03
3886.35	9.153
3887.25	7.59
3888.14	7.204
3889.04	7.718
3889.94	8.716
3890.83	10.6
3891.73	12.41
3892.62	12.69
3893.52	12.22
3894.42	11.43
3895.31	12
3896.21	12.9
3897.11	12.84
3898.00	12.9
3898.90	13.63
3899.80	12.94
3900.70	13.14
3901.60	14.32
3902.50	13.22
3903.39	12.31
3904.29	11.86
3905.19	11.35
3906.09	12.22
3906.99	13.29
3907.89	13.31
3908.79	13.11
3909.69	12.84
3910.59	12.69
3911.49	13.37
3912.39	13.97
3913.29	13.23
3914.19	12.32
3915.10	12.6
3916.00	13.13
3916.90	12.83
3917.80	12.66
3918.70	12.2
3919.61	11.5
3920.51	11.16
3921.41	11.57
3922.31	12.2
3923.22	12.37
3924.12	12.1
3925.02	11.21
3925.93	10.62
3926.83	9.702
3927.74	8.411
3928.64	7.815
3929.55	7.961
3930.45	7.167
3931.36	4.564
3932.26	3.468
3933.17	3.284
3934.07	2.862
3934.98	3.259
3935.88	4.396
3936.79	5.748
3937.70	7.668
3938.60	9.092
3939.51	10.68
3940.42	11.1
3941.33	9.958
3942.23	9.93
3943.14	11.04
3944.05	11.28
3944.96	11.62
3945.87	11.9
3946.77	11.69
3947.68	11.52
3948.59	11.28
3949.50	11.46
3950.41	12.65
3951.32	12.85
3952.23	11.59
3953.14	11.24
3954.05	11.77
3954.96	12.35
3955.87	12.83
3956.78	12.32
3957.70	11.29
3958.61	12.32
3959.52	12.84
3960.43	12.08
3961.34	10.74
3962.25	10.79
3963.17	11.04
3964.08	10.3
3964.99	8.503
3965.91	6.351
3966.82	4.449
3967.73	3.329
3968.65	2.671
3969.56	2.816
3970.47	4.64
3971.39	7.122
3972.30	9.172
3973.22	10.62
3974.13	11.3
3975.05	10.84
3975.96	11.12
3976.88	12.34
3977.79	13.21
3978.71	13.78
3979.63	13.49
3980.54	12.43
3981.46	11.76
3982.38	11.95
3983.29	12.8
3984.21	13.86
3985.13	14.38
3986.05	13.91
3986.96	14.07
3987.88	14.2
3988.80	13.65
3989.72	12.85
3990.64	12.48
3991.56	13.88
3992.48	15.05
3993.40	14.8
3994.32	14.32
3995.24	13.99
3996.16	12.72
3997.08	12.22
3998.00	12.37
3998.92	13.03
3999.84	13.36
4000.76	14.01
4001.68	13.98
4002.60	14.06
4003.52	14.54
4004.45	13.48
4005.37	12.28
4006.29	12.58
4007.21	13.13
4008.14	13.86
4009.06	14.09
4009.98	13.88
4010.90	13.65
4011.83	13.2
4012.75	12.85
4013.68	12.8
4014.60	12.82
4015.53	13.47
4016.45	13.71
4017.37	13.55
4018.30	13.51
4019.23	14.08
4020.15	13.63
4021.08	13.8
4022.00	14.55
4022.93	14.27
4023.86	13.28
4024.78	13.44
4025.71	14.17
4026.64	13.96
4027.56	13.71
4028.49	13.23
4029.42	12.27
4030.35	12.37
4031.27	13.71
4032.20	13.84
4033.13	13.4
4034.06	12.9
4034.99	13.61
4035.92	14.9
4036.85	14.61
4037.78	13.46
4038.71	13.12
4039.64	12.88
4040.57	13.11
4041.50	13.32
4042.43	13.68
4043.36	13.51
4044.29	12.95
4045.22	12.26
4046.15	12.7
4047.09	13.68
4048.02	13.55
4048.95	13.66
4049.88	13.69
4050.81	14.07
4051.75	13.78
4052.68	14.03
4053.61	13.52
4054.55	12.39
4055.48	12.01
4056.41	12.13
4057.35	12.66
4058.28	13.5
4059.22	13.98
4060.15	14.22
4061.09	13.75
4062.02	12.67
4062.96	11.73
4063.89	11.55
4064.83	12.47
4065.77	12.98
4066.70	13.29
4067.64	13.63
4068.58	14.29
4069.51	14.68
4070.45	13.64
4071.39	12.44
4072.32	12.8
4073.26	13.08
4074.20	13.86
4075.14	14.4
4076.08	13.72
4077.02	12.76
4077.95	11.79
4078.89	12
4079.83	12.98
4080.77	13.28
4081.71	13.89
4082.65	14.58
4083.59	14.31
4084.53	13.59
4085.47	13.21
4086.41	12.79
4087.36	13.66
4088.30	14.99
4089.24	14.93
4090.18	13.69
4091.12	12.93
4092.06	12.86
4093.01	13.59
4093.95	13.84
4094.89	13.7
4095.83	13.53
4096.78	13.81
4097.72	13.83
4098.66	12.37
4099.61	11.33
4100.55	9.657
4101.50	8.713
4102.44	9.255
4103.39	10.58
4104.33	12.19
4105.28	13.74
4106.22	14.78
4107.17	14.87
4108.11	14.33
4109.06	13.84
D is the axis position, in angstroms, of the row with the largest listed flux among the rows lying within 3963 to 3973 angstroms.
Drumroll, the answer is 3963.17 angstroms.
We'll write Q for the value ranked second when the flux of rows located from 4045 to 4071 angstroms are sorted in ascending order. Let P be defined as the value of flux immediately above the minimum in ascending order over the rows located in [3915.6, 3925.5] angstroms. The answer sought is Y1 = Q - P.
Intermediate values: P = 11.21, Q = 11.73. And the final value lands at 1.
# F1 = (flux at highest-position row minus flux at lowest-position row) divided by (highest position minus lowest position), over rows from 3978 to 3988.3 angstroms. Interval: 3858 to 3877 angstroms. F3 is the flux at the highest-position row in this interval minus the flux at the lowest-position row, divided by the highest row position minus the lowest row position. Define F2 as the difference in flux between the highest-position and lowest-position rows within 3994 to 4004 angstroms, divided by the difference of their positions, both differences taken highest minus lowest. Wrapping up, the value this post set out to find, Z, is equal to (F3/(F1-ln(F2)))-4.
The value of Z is -3.95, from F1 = 0.05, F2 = 0.02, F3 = 0.20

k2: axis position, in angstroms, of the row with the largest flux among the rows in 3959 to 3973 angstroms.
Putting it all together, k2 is 3959.52 angstroms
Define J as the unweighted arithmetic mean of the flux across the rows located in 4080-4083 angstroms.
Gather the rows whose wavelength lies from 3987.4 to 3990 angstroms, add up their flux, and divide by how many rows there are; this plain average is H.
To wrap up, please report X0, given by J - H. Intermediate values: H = 13.6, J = 13.9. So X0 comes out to 0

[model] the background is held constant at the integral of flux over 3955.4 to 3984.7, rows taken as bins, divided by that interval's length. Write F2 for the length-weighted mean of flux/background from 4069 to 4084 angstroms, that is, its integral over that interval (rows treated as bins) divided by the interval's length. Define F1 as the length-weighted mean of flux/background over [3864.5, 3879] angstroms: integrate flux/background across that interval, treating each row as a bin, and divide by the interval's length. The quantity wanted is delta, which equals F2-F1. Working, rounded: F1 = 1.24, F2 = 1.32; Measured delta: 0.08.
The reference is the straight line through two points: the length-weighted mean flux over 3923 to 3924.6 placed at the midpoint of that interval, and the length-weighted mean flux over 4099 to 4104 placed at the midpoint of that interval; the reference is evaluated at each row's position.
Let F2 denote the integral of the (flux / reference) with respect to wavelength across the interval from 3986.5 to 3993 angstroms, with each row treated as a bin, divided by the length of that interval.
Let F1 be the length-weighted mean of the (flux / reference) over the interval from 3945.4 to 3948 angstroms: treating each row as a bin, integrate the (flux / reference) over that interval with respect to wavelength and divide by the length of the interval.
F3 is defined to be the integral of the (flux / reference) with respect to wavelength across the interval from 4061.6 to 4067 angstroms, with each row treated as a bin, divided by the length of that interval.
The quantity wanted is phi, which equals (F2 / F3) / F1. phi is 1.0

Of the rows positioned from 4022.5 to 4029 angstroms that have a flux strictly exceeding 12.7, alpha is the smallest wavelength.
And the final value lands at 4022.93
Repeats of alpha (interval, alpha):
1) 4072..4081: 4072.32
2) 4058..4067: 4058.28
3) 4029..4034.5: 4031.27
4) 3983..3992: 3983.29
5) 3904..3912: 3906.99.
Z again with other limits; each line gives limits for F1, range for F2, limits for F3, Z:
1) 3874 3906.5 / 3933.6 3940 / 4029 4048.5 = -4.19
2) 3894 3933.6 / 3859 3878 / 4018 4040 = -4.02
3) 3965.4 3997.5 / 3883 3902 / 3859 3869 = -3.89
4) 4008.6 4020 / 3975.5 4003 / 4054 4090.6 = -3.98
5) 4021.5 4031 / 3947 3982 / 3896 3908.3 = -3.99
